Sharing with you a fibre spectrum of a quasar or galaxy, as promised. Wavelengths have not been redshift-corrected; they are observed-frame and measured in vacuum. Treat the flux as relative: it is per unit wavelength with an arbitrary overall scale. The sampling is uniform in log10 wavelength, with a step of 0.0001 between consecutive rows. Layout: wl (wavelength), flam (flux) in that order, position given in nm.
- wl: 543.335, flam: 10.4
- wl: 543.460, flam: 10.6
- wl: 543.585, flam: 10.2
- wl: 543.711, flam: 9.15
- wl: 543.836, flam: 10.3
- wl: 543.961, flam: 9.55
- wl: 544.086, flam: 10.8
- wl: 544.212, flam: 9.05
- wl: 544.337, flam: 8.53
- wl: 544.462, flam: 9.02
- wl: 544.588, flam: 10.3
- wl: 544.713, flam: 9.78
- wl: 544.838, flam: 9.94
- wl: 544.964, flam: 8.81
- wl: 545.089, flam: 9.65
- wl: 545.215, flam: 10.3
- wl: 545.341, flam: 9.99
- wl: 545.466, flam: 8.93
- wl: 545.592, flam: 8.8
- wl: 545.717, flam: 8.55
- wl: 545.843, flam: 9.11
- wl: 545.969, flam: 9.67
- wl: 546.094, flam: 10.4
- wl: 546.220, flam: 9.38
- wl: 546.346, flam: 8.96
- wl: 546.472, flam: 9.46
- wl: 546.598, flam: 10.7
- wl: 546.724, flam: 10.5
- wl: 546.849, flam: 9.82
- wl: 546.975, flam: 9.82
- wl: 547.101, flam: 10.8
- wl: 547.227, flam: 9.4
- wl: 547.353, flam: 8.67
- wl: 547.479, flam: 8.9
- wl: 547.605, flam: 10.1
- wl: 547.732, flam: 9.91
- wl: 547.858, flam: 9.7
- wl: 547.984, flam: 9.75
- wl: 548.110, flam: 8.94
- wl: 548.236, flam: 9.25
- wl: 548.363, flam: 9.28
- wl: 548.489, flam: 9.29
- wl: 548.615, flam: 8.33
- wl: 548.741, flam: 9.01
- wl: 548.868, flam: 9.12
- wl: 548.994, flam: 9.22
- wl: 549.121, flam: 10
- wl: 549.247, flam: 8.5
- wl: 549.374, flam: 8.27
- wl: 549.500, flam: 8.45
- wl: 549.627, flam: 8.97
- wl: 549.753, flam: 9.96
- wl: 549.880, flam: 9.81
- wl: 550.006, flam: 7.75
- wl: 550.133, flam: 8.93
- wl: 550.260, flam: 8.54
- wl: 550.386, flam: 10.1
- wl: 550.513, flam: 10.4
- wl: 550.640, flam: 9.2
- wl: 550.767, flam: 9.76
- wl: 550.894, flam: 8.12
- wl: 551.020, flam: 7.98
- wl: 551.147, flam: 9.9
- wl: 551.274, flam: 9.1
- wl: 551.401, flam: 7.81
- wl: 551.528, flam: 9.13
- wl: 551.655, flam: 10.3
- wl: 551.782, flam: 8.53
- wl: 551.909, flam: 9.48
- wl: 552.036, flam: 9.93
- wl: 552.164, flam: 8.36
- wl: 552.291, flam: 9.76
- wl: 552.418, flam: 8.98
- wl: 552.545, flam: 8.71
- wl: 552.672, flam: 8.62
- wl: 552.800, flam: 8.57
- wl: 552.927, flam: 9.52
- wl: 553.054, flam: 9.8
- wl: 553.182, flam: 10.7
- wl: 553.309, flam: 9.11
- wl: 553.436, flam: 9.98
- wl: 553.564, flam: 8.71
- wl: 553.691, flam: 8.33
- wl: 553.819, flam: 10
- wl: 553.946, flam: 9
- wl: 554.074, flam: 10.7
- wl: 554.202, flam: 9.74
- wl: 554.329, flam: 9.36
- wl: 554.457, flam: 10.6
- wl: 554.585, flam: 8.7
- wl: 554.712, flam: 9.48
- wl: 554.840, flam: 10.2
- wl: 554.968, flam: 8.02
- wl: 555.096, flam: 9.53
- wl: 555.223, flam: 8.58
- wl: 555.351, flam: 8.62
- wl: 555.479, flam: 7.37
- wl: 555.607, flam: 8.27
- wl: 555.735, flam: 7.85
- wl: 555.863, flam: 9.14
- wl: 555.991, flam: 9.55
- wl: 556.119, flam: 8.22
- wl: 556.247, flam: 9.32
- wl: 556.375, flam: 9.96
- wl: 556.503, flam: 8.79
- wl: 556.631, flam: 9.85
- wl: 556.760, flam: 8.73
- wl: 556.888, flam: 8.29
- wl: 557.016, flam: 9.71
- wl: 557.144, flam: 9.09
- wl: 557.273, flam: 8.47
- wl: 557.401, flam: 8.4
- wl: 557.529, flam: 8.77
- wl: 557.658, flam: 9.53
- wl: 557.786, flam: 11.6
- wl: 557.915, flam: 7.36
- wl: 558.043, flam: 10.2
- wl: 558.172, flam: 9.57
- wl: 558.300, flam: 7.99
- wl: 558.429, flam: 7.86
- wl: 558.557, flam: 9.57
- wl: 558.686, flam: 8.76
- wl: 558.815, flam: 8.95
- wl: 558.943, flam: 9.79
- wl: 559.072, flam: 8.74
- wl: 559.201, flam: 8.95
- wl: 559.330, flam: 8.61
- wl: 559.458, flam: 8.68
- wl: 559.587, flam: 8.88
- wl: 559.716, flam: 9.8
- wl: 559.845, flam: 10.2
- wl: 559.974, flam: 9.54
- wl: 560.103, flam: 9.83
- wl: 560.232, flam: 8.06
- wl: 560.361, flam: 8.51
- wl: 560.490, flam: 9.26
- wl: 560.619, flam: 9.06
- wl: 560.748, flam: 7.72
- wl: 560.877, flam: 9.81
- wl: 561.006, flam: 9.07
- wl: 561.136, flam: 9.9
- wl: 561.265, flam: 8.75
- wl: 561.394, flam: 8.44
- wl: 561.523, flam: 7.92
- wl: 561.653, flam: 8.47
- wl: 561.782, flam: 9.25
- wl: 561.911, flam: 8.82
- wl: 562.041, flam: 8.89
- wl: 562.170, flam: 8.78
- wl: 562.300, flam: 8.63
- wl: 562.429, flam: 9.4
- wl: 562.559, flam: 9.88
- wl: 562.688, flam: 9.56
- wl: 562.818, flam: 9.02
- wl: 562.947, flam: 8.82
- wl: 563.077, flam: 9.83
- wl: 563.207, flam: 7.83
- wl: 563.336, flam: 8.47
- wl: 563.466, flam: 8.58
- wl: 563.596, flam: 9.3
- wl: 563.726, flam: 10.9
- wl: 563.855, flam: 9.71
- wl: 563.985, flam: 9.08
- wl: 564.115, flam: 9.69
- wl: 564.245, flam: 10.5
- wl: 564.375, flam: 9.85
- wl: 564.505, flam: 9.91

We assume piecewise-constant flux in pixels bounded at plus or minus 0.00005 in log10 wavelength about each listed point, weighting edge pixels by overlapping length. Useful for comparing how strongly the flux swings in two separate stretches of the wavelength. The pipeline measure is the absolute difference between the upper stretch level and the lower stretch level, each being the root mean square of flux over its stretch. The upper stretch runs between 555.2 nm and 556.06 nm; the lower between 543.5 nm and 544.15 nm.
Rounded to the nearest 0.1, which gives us 1.5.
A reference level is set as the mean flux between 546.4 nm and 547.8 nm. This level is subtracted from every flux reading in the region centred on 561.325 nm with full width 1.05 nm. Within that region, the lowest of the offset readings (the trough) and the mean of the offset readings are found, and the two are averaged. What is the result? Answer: -1.39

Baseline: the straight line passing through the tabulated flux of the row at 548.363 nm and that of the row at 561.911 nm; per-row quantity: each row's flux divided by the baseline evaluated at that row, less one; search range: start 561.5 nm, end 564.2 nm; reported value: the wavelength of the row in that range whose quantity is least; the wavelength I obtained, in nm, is 563.207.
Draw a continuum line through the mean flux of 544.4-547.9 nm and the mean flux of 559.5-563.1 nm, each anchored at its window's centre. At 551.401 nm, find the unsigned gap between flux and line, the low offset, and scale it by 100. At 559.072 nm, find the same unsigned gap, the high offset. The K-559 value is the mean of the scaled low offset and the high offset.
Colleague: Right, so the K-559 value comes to 81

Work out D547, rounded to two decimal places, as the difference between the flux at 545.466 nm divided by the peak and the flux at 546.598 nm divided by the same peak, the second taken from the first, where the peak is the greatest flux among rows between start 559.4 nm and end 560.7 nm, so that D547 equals -0.17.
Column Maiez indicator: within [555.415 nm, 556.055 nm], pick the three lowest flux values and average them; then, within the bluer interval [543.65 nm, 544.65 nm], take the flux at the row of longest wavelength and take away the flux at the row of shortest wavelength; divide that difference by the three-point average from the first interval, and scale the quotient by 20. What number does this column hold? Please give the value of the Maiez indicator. 3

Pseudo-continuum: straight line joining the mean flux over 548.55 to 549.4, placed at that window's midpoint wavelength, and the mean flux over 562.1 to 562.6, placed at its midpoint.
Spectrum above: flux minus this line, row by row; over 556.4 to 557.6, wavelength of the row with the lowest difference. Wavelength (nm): 556.888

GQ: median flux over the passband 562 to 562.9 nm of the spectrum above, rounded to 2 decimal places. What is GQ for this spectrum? 9.02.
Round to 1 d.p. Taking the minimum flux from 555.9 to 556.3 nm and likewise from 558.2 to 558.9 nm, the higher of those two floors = 8.2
